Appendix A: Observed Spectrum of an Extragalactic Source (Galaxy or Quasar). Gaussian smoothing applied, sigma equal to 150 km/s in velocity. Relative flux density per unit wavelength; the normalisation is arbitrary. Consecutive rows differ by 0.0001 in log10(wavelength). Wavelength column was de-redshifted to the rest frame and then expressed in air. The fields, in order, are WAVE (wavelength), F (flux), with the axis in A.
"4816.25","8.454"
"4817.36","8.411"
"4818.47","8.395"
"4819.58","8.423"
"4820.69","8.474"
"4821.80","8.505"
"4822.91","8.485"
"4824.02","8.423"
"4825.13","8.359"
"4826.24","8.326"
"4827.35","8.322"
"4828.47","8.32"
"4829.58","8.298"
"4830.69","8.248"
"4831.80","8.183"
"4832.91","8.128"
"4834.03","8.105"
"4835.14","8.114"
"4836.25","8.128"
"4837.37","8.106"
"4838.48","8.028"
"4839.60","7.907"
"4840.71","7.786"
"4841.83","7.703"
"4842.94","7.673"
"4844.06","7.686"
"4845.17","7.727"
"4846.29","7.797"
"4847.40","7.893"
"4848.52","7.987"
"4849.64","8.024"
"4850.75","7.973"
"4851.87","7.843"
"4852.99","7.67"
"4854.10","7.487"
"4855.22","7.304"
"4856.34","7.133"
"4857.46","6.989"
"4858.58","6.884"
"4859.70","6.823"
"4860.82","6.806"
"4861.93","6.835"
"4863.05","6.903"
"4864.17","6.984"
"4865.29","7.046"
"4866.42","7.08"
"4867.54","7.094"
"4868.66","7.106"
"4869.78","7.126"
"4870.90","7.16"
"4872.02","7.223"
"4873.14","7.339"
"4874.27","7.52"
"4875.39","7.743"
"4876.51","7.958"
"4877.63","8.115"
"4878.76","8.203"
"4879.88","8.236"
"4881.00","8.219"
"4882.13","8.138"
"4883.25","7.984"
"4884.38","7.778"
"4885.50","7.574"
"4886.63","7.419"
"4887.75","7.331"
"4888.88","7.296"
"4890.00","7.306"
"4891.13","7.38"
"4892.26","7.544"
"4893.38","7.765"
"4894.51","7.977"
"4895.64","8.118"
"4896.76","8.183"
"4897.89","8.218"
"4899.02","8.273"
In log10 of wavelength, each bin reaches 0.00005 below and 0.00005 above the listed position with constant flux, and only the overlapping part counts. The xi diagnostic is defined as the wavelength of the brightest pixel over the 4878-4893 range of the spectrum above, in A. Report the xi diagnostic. 4879.88 A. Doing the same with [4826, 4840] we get 4826.24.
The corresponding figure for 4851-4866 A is 4851.87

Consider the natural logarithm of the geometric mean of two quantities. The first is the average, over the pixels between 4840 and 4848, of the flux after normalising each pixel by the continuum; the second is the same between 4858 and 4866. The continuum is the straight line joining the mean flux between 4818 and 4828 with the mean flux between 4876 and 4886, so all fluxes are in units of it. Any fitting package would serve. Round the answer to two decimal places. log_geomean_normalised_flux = -0.12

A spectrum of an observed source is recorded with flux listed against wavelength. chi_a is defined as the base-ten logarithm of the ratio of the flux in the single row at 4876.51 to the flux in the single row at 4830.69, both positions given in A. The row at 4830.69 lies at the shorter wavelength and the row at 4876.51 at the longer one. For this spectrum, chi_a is -0.02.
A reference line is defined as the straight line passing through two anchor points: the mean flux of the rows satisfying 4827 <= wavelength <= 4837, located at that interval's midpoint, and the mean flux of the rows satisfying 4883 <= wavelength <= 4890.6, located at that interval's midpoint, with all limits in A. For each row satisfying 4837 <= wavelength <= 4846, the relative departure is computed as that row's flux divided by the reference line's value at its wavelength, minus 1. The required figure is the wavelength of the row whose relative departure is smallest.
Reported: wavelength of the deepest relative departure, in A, 4842.94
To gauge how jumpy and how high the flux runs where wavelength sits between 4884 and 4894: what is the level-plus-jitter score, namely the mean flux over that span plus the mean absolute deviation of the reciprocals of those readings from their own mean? 7.5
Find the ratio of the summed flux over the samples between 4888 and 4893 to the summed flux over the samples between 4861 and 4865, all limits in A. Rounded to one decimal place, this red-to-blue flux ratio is 1.4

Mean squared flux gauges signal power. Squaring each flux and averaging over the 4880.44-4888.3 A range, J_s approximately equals 61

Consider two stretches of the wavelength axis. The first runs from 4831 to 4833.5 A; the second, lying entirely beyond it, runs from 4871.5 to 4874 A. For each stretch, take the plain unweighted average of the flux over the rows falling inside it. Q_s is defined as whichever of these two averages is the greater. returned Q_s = 8.16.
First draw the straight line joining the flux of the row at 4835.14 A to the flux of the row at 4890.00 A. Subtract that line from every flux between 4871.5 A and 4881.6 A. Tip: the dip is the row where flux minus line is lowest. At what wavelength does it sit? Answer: 4872.02 A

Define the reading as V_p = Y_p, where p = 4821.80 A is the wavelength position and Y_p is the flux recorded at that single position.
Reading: 8.505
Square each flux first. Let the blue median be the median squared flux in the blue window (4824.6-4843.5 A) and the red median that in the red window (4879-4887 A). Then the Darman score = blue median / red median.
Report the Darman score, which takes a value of 1.04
